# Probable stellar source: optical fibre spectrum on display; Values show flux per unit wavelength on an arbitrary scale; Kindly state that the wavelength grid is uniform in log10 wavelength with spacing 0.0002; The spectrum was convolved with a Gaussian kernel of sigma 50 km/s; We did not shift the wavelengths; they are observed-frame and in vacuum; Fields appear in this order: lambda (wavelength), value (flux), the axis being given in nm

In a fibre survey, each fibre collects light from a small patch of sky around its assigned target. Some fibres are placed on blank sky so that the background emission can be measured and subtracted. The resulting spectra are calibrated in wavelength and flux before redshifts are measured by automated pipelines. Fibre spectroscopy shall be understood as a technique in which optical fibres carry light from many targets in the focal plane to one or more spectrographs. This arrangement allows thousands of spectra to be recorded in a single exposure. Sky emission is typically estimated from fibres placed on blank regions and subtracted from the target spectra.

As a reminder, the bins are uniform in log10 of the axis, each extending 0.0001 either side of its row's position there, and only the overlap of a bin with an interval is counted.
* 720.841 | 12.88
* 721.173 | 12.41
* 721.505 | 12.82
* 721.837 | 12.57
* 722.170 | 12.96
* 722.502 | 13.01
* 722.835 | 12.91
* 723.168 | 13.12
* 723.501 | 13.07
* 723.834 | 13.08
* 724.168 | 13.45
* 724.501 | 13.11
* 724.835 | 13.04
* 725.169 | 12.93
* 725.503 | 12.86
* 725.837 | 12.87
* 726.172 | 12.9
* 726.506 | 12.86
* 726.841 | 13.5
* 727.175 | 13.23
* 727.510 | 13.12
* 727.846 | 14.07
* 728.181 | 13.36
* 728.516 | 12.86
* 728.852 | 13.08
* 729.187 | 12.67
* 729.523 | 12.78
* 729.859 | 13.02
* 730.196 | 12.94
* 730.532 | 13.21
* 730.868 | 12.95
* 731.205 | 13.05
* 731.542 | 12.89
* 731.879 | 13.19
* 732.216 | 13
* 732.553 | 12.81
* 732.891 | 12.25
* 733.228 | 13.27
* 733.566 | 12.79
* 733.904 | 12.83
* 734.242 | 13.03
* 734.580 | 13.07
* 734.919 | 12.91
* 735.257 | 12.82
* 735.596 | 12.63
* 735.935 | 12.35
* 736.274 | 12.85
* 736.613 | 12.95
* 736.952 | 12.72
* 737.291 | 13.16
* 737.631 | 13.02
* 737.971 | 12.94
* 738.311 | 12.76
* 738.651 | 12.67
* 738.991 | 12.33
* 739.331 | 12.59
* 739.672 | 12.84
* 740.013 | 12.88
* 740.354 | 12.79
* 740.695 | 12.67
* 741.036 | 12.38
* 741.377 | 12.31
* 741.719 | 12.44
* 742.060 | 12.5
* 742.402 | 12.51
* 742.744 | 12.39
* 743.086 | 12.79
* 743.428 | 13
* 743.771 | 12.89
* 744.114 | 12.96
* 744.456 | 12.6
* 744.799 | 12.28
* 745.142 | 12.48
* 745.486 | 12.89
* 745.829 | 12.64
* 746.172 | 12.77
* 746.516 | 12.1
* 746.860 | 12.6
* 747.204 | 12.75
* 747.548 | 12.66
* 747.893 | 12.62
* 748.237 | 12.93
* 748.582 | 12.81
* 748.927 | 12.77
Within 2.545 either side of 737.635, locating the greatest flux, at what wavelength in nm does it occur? 737.291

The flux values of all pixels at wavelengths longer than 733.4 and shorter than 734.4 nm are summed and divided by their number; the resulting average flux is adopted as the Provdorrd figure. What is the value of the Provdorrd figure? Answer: 12.9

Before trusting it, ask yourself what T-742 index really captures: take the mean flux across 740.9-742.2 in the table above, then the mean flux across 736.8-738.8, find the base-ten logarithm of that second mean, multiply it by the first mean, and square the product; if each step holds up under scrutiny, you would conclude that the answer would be 190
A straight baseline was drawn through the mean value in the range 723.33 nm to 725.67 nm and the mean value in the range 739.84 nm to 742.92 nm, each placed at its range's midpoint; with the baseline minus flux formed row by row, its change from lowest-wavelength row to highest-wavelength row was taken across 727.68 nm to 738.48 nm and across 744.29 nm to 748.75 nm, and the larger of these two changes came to 1.0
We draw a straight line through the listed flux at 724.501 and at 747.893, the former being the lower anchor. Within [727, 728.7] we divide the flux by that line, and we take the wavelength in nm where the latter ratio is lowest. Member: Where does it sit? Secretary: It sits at 728.516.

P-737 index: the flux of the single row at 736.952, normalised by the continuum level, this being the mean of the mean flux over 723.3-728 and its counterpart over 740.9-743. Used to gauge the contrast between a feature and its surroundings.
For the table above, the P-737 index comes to 0.99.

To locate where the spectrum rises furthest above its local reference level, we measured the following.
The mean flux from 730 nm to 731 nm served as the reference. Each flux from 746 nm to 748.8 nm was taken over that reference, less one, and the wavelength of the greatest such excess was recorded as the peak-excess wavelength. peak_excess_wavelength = 748.237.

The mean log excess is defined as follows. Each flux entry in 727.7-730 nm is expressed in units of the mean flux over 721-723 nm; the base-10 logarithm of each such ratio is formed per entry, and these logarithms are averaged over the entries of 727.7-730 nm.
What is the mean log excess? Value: 0.011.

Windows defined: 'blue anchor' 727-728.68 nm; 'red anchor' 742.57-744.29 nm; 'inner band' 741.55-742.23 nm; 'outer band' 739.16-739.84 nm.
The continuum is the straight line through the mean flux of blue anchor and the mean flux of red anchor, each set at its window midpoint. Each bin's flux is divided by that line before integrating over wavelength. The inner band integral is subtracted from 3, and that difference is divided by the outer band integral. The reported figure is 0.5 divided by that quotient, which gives 0.143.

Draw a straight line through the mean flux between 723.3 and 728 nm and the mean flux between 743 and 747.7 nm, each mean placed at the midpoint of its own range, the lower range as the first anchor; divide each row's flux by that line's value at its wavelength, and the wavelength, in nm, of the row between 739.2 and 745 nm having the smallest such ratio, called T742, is 741.377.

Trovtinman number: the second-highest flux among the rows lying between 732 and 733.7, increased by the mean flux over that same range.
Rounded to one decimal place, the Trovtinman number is 25.8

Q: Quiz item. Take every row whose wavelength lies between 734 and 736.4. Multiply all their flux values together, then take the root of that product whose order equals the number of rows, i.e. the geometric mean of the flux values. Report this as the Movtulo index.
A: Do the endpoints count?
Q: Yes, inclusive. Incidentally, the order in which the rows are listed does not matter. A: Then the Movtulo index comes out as 12.8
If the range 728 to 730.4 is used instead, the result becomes 13.0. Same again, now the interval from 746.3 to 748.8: 12.6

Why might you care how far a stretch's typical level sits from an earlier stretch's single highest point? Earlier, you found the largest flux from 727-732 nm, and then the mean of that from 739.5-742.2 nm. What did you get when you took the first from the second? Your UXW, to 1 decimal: -1.5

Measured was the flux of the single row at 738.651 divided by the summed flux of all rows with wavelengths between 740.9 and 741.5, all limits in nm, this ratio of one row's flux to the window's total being 0.513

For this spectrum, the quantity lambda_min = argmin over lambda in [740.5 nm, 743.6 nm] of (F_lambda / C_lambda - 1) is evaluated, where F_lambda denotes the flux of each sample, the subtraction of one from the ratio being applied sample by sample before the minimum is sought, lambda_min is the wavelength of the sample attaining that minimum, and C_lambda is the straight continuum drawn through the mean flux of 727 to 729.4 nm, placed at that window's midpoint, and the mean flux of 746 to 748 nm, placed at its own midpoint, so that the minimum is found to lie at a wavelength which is 741.377 nm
